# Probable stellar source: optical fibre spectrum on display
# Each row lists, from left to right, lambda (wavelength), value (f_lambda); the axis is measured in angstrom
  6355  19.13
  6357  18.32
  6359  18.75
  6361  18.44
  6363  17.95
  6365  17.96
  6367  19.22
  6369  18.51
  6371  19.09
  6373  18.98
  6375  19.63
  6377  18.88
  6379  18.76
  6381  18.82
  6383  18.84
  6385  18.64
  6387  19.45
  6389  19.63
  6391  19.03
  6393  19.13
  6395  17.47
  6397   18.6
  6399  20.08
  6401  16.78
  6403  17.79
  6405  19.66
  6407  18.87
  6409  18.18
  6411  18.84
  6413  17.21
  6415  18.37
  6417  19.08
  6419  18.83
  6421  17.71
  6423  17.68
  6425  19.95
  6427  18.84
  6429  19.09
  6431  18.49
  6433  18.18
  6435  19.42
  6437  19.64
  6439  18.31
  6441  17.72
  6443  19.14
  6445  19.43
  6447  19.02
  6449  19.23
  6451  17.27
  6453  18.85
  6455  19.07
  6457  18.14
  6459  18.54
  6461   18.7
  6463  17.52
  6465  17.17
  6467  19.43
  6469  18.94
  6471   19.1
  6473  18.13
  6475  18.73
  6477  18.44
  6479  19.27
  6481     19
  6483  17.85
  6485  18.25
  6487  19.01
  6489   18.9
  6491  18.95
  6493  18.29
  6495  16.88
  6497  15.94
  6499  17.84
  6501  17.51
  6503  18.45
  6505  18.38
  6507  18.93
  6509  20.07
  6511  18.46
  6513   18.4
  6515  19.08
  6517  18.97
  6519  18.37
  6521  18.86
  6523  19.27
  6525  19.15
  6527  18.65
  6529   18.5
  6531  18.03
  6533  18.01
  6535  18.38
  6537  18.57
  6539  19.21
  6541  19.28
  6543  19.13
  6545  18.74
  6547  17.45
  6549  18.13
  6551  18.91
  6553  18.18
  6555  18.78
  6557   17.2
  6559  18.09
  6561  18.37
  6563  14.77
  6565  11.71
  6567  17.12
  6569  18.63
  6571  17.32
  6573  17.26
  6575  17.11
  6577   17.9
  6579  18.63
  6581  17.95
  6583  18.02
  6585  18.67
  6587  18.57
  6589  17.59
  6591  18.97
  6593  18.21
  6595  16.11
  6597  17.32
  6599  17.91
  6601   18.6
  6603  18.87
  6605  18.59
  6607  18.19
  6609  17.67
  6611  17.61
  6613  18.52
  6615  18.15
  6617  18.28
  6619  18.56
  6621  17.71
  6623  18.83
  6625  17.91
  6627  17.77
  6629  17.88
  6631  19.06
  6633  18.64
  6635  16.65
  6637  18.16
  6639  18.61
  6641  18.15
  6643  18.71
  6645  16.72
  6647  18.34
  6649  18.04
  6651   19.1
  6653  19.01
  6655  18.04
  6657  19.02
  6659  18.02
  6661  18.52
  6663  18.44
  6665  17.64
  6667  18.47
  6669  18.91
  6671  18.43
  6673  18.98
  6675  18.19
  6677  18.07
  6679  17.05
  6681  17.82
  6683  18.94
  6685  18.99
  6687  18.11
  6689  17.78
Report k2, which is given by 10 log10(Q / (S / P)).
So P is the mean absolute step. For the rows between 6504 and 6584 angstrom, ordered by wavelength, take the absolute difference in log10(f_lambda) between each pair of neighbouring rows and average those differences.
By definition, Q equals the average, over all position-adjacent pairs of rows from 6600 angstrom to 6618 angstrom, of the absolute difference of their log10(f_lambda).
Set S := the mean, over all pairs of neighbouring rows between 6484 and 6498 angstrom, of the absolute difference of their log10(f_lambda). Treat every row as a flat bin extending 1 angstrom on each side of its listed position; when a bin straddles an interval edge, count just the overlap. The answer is -19.2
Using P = 0.022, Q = 0.009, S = 0.0161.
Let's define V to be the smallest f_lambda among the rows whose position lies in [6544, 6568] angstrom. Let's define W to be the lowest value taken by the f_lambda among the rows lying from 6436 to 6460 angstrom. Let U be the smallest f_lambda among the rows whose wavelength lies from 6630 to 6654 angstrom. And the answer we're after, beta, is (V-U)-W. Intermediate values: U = 16.65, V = 11.71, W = 17.27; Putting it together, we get -22.2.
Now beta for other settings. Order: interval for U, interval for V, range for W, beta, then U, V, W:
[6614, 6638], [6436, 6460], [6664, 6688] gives -16.4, 16.65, 17.27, 17.05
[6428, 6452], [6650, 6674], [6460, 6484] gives -16.8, 17.27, 17.64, 17.17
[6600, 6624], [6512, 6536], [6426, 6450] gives -17.3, 17.61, 18.01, 17.72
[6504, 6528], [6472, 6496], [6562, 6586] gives -13.2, 18.37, 16.88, 11.71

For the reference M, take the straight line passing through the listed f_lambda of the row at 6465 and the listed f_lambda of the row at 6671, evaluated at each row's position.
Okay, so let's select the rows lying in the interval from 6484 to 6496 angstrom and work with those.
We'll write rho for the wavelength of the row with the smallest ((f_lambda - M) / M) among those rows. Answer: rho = 6495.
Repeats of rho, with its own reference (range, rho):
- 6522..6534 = 6533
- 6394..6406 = 6401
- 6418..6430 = 6423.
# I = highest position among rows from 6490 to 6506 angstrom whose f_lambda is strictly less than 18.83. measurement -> 6505 angstrom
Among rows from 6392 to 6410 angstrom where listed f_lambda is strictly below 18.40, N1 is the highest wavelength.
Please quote 6409 angstrom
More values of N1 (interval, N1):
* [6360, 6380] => 6365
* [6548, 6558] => 6557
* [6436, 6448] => 6441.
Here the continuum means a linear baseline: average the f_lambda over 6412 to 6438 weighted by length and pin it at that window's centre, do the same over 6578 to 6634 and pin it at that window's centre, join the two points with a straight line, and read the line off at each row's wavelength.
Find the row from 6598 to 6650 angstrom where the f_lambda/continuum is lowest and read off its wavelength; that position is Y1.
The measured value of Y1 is 6635 angstrom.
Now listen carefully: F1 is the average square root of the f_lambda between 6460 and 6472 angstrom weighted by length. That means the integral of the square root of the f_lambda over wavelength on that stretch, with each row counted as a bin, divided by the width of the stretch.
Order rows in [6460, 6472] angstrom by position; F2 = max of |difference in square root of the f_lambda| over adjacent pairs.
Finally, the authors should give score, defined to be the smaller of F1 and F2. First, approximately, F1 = 4.30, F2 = 0.26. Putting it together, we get 0.264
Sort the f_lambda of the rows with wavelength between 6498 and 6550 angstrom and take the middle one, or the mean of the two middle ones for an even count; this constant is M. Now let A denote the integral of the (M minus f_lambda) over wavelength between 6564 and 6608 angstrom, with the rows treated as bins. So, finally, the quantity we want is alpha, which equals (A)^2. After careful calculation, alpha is 1372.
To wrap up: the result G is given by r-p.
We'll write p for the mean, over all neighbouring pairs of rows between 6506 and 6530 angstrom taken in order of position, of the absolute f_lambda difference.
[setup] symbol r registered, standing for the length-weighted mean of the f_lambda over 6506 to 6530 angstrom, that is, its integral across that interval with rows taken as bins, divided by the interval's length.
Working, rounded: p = 0.53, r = 18.9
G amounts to 18.4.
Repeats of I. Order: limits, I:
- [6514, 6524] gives 6519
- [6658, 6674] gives 6671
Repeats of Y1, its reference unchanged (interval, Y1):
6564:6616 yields 6565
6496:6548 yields 6497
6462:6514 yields 6497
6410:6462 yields 6413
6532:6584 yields 6565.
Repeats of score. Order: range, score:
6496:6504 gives 0.231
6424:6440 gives 0.153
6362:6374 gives 0.146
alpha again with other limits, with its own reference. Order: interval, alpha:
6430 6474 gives 11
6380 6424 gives 3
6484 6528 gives 5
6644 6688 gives 97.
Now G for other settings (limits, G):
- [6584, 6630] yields 17.5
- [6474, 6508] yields 17.6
